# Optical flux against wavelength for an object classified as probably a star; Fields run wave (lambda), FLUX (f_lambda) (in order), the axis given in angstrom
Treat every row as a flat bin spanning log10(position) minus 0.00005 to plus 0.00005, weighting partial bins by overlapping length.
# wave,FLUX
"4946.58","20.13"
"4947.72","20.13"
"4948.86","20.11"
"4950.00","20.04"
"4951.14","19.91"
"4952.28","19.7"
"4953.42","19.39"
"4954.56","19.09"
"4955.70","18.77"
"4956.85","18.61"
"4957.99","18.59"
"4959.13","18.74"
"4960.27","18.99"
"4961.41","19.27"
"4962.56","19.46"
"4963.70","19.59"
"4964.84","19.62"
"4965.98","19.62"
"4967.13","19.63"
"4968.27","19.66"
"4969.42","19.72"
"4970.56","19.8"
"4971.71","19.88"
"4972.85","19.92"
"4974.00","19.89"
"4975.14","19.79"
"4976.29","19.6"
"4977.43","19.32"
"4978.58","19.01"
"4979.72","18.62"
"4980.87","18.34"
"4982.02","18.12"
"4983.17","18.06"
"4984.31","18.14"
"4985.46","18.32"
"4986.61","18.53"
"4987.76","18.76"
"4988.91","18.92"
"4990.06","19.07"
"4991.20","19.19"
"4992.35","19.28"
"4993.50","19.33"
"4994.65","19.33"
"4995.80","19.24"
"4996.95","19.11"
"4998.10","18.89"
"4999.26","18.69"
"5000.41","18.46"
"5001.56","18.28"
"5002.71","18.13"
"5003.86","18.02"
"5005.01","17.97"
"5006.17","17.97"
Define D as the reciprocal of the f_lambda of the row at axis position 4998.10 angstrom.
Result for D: 0.0529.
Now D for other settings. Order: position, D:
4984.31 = 0.0551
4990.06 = 0.0524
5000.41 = 0.0542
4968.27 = 0.0509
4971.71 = 0.0503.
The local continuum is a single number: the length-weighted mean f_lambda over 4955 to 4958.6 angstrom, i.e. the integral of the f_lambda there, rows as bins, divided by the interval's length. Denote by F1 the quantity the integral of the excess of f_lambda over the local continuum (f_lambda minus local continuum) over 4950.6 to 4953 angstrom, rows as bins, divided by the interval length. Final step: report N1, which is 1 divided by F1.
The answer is 0.89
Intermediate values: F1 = 1.13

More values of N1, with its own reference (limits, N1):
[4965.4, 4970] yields 0.99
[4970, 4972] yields 0.85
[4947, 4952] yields 0.72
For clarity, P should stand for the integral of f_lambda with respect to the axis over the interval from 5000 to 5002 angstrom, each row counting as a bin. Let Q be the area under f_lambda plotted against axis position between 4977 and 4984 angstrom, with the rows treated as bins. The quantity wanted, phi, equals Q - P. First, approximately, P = 37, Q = 130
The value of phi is 93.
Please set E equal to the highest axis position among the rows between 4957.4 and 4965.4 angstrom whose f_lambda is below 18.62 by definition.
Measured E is 4957.99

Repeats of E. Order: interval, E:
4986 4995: 4986.61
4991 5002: 5001.56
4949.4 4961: 4957.99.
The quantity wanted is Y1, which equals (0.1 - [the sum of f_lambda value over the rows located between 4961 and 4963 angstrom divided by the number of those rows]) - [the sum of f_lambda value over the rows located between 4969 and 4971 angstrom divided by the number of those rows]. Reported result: -39.0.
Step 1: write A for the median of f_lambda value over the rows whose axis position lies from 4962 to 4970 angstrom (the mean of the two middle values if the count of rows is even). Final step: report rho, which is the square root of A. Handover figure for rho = 4.43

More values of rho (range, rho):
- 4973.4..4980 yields 4.41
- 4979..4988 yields 4.28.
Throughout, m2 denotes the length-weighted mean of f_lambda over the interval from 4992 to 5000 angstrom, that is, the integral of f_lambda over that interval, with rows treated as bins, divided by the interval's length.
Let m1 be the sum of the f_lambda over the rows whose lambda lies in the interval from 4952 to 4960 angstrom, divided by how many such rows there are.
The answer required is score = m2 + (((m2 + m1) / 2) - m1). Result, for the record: 19.1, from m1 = 19.0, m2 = 19.1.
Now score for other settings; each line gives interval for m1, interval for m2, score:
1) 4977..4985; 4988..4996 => 19.5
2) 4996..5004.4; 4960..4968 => 20.0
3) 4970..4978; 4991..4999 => 18.9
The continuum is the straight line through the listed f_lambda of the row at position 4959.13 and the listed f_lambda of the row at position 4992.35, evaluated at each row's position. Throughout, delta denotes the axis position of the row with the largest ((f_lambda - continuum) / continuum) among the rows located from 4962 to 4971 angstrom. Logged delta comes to 4970.56 angstrom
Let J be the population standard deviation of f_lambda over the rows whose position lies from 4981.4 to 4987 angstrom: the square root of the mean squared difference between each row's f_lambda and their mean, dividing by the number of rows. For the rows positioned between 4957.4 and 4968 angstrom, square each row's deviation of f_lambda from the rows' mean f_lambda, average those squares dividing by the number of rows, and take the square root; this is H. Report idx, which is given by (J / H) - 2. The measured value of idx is -1.6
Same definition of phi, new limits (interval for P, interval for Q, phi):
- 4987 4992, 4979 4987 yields 52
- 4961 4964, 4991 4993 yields -20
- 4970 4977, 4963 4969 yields -21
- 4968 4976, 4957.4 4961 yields -91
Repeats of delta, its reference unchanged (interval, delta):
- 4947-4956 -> 4947.72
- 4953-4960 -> 4953.42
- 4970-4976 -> 4972.85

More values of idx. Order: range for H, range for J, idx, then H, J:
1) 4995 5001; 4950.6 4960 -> -0.3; 0.28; 0.48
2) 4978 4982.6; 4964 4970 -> -1.9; 0.33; 0.04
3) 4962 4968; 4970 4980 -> 4.8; 0.06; 0.43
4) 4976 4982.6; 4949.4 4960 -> -1.0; 0.52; 0.54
